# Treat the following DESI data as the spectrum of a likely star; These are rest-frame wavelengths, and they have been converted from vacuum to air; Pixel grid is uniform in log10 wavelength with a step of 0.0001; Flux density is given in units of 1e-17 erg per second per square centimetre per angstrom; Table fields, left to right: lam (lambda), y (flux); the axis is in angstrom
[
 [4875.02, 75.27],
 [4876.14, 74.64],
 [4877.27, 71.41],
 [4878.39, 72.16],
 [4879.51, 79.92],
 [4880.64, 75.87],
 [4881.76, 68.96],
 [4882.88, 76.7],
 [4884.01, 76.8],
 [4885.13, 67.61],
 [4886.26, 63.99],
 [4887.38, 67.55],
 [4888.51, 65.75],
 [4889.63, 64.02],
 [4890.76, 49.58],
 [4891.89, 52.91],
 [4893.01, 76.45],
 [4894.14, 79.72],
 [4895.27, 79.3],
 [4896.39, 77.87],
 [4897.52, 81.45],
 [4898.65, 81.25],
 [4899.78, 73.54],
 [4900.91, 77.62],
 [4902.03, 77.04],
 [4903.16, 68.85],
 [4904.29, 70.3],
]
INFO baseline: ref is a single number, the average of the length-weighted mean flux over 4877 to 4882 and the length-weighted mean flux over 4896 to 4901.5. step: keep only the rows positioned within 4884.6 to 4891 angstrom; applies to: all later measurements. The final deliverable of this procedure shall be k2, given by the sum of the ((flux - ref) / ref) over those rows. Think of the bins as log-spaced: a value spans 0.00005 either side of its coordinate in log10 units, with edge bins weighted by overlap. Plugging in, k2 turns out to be -1.0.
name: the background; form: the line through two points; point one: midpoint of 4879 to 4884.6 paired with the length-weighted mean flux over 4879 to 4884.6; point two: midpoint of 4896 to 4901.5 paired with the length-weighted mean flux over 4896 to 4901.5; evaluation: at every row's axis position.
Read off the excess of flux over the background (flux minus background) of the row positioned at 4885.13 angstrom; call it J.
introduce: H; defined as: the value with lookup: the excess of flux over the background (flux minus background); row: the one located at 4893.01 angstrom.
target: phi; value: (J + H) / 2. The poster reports -4.7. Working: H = -1.0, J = -9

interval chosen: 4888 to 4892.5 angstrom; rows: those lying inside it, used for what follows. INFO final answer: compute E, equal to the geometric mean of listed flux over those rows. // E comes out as 58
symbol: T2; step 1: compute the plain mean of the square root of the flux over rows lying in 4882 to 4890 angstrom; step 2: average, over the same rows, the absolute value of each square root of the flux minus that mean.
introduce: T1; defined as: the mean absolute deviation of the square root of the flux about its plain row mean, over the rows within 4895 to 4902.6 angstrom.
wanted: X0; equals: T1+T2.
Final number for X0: 0.38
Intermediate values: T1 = 0.11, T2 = 0.27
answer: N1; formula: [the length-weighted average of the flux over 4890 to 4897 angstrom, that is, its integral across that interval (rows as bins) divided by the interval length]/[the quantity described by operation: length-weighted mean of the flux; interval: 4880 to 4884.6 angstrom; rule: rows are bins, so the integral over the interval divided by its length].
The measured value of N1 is 0.93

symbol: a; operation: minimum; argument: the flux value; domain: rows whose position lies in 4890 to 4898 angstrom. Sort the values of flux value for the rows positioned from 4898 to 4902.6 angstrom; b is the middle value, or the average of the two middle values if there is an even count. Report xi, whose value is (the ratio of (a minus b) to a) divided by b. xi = -0.007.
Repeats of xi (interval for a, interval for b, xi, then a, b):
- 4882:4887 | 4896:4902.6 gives -0.003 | 63.99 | 77.7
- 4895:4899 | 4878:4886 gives 0.000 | 77.87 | 75.9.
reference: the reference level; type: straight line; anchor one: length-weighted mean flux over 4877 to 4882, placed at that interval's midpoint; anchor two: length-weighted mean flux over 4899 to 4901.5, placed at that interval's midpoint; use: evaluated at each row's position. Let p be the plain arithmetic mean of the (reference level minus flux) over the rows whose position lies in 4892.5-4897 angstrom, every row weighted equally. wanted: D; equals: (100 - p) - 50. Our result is 53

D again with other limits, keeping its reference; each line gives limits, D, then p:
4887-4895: 40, 10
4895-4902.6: 52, -2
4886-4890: 40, 10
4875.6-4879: 49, 1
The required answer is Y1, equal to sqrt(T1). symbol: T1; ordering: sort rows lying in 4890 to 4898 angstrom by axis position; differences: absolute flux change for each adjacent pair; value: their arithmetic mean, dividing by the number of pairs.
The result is 2.43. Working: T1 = 5.9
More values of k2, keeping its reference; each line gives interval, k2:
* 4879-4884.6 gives 0.0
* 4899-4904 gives -0.1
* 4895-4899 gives 0.2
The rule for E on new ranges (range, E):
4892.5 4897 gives 78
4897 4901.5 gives 78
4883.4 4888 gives 69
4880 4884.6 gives 75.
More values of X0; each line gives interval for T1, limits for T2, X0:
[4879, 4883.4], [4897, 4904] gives 0.40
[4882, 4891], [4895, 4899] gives 0.43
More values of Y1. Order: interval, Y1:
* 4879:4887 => 2.30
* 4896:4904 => 2.01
